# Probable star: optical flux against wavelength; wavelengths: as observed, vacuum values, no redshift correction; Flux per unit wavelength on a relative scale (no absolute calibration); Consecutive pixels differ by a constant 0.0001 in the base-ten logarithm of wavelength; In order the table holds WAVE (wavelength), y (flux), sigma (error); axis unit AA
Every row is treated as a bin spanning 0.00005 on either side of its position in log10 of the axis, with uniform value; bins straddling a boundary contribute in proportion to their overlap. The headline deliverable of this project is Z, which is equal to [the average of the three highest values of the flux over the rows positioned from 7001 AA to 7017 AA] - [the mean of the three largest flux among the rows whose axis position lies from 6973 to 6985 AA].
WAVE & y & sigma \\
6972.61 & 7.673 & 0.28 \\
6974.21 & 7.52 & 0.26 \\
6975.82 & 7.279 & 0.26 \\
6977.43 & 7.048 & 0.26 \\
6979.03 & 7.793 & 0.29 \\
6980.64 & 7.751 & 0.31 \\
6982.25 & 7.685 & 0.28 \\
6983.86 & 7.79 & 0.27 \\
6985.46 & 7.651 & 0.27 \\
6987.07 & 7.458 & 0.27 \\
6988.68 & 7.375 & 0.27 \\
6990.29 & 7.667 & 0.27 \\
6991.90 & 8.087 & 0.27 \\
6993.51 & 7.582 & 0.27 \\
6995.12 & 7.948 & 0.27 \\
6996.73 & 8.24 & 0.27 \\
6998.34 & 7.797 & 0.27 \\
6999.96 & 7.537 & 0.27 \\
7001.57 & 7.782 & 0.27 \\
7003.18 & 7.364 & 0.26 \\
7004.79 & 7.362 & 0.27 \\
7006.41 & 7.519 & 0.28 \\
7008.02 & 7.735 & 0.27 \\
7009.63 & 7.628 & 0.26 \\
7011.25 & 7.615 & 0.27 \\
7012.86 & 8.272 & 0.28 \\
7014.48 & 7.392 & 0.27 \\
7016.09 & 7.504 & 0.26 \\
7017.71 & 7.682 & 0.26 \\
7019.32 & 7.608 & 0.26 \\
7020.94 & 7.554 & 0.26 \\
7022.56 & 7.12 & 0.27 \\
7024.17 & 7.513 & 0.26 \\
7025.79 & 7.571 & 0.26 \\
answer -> 0.15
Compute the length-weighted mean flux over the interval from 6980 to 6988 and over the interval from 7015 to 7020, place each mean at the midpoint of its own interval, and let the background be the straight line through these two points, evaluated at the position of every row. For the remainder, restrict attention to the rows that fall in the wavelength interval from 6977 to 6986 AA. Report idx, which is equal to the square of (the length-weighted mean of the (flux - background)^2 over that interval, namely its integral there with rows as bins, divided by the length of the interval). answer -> 0.004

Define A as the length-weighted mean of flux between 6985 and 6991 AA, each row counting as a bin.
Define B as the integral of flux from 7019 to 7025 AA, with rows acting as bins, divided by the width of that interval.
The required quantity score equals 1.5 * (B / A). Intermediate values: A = 7.53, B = 7.43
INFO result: 1.48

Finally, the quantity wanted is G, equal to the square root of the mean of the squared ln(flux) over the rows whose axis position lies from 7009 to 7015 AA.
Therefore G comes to 2.04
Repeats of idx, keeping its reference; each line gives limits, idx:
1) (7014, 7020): 0.000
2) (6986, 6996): 0.005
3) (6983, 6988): 0.000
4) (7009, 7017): 0.010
